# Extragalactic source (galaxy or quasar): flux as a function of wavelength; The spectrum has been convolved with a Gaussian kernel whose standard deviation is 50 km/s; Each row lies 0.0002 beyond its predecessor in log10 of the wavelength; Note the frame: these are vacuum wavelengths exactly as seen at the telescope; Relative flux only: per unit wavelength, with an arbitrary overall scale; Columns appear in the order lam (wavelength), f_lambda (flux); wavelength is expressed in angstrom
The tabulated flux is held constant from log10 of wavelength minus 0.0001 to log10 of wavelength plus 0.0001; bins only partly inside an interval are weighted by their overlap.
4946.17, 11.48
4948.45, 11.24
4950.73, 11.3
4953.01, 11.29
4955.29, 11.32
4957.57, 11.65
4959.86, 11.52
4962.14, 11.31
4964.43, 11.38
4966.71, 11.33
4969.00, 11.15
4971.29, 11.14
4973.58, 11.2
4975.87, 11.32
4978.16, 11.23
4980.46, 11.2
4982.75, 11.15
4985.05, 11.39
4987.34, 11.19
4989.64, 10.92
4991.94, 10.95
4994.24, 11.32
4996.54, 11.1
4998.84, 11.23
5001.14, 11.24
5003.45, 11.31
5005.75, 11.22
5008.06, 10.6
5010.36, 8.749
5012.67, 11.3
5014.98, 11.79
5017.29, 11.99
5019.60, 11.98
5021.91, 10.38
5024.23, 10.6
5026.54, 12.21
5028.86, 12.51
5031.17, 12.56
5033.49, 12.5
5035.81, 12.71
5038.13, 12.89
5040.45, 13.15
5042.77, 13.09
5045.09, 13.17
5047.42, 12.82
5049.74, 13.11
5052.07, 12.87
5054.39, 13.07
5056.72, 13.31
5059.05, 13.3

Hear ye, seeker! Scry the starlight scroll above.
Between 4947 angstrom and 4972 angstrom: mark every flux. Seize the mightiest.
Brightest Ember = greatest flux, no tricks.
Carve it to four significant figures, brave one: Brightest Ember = 11.65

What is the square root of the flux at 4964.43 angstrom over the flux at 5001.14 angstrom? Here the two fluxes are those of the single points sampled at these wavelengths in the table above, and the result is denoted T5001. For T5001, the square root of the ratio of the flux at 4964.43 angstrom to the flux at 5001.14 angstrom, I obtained 1.006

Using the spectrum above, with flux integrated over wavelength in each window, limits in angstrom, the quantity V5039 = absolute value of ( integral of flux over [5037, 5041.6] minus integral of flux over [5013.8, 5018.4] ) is 5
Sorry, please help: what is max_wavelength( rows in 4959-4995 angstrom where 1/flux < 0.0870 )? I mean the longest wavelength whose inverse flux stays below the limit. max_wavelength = 4959.86 angstrom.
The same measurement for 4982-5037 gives 5035.81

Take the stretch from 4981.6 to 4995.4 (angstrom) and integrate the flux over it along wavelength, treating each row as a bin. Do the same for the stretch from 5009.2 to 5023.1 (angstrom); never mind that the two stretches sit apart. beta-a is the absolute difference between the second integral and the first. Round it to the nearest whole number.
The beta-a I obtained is 1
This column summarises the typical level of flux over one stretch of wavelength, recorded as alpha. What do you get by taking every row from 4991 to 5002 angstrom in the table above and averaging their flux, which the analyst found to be 11.2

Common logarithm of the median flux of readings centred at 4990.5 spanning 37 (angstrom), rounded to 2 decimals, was 1.05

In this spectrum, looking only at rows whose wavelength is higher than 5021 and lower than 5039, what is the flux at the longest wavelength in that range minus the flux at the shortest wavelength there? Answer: 2.51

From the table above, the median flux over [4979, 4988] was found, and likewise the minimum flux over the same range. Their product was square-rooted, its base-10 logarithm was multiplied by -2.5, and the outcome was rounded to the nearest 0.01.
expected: -2.62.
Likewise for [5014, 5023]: -2.61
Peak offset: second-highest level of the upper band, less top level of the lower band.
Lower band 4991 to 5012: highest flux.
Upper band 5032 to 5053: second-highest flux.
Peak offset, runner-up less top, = 1.8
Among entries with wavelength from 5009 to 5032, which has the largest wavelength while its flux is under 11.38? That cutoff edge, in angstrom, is 5024.23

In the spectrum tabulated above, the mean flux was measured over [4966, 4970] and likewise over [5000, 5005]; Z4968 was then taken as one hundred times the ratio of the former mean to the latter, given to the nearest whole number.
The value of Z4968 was 100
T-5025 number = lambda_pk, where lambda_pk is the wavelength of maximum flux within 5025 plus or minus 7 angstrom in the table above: 5031.17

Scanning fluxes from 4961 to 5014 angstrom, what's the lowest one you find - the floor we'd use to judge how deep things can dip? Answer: 8.749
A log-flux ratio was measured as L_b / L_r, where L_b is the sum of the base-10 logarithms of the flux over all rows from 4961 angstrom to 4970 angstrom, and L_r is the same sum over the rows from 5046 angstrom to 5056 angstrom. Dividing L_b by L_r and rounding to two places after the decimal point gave 0.95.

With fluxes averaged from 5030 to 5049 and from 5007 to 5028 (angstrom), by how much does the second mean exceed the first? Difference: -1.8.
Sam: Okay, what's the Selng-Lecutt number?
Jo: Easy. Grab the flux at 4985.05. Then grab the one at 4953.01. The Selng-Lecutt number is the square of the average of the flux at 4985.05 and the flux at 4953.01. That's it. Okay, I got 129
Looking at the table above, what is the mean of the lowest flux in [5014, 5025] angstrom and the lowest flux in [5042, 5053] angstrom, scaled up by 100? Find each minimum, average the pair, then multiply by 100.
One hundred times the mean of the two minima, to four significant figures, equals 1160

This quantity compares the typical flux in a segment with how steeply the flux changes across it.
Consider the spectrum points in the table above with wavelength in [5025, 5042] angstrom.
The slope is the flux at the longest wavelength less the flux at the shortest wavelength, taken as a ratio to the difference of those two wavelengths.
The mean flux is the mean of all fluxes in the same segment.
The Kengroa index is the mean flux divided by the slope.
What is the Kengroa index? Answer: 187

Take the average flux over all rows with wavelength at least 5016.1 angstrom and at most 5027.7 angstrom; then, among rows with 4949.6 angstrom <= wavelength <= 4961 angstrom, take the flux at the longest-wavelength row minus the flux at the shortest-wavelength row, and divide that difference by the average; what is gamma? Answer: 0.019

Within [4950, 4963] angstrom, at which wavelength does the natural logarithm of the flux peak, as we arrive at 4957.57 angstrom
